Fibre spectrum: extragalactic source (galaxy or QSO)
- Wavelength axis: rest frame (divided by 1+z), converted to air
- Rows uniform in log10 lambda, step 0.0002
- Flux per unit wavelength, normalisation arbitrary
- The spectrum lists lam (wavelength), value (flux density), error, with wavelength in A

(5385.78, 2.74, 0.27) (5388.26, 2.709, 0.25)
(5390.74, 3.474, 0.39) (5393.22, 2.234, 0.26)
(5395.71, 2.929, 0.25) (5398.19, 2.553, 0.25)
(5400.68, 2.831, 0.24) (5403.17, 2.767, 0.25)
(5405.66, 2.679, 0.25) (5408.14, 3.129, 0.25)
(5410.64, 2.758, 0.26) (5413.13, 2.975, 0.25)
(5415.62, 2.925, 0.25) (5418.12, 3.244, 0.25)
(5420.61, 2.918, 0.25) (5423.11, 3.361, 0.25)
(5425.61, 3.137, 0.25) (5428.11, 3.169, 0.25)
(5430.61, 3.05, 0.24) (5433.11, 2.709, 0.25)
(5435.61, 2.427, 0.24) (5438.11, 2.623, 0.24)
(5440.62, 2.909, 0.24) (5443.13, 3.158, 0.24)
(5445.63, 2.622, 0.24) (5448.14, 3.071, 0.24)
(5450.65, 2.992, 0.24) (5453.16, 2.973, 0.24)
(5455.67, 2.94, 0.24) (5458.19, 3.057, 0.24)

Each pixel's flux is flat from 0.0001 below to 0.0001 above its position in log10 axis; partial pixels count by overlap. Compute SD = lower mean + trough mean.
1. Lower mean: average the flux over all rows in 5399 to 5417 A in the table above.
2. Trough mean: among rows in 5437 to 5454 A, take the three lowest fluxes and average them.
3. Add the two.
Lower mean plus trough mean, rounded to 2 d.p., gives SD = 5.58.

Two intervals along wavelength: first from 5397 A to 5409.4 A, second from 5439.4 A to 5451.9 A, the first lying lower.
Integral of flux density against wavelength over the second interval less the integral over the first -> 2.3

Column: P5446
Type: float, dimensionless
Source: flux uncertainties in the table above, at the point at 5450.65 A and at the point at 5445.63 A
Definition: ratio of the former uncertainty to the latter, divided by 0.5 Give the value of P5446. 2.00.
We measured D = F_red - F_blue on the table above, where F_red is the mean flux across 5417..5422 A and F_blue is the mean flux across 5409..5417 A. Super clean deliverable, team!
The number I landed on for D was 0.19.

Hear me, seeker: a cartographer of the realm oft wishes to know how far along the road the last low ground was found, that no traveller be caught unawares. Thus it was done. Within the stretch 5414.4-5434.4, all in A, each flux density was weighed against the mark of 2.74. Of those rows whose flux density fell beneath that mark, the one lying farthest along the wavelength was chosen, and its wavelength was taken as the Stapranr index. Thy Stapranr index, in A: 5433.11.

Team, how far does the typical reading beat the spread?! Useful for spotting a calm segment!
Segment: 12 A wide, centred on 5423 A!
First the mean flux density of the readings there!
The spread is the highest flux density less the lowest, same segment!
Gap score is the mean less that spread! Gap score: 2.7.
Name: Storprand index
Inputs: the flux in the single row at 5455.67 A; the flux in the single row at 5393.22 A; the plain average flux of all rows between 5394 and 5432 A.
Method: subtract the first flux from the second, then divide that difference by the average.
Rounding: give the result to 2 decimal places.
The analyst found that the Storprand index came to -0.24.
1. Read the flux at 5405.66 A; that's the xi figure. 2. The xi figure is 2.679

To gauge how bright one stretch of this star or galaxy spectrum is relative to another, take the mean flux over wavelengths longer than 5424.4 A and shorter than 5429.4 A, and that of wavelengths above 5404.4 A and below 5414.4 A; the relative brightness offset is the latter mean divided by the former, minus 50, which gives -49.08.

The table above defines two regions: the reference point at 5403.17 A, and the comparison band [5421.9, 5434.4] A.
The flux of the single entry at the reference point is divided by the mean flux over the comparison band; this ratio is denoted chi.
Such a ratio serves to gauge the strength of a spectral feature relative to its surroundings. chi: 0.90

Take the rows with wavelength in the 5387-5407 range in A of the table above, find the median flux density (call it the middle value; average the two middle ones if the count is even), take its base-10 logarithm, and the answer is 0.437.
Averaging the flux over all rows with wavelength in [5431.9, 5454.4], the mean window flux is 2.83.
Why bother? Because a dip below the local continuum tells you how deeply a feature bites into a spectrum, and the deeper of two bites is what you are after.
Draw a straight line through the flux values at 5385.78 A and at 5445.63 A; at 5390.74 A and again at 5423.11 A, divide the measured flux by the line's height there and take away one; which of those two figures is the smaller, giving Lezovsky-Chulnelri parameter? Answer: 0.26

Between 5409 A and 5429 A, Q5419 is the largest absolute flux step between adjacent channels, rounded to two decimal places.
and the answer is 0.44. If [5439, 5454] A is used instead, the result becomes 0.54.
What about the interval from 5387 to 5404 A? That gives 1.24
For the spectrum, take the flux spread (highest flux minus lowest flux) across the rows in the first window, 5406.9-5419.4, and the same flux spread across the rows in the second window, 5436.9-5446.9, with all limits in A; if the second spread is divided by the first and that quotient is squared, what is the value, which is 1.22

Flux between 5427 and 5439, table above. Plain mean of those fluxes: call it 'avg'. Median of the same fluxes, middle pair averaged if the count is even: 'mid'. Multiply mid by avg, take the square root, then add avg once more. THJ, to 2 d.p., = 5.55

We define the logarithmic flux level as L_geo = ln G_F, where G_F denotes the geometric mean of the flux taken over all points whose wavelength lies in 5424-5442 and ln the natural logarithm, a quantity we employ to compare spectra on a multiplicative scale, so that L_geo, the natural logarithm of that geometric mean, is 1.05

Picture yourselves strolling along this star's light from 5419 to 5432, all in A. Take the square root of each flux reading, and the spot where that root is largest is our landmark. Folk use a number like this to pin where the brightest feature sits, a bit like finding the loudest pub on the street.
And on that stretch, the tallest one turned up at 5423.11 A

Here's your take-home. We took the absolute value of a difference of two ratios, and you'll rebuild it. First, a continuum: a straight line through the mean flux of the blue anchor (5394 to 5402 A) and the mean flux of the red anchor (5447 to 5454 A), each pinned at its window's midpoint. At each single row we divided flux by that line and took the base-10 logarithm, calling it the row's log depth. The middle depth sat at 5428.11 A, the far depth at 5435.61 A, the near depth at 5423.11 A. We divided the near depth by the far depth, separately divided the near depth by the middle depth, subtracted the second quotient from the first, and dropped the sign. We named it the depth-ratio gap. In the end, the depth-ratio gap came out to 2.6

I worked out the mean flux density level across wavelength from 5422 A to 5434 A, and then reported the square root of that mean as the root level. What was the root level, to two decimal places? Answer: 1.76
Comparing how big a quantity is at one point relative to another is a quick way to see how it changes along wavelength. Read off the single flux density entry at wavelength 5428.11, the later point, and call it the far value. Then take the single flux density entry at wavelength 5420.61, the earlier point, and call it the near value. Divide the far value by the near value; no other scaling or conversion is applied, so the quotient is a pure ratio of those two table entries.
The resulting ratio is 1.09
